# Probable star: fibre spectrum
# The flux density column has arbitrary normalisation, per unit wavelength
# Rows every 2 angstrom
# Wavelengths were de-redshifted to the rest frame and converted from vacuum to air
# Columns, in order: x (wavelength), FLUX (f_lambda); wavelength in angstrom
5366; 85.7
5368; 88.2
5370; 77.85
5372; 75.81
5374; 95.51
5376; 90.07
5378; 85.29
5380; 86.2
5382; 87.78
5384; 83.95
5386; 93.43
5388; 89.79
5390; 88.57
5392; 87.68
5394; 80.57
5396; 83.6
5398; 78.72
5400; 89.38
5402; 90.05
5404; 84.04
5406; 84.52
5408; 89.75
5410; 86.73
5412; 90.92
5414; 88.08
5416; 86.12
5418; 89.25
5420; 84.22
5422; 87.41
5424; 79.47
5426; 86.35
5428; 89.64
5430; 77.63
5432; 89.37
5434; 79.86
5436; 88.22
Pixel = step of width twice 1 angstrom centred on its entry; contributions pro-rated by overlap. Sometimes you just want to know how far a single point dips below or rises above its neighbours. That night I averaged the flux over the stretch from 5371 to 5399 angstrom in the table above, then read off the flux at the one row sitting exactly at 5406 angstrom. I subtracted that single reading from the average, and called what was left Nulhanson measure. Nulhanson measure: 1.7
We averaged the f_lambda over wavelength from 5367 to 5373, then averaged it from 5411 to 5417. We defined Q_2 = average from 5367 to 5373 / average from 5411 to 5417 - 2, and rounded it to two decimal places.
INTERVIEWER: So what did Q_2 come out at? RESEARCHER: -1.09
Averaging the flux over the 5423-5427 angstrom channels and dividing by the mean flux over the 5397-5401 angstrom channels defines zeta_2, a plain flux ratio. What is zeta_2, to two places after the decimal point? 0.99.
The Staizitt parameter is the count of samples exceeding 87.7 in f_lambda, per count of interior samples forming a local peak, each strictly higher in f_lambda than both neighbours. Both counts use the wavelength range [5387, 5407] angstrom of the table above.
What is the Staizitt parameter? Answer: 2.00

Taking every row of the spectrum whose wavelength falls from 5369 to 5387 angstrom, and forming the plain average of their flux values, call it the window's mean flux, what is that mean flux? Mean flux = 86.2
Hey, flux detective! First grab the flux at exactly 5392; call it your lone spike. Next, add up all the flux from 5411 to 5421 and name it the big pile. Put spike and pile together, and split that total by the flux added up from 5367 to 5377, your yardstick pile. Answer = 1.23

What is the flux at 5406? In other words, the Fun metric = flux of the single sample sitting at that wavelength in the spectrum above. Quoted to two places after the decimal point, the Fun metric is 84.52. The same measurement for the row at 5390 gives 88.57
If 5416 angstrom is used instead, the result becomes 86.12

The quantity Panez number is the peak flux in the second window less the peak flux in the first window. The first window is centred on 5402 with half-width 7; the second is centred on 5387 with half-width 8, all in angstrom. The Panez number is 3.4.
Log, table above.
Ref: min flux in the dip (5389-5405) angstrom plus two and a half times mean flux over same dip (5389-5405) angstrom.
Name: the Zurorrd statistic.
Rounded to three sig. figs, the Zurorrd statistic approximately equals 292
